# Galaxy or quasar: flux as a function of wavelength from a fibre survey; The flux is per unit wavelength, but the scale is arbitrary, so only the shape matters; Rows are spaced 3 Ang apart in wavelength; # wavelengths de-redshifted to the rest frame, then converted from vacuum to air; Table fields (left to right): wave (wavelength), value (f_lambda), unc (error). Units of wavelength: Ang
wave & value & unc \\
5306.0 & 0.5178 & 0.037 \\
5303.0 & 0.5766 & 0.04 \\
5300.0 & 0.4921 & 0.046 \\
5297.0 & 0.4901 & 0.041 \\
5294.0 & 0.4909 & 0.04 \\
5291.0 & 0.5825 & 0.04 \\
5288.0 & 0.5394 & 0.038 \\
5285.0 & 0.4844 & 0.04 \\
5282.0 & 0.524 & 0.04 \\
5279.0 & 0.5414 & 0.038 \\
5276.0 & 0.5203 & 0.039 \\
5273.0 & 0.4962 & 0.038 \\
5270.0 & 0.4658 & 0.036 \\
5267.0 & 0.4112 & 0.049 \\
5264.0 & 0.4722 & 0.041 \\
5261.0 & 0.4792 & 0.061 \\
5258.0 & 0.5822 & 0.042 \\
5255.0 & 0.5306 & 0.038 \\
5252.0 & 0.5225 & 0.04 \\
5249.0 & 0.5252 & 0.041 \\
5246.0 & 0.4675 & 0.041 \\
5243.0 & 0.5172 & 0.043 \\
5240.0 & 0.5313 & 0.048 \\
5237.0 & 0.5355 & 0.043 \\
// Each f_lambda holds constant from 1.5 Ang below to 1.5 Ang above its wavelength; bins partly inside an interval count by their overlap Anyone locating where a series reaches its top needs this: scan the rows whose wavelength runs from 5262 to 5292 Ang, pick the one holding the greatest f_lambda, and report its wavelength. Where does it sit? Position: 5291.0 Ang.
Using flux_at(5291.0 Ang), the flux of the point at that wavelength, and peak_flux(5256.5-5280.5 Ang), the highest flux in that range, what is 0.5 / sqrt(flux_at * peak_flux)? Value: 0.86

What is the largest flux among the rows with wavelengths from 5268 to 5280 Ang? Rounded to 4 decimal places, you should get 0.5414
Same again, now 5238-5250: 0.5313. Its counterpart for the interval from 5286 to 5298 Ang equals 0.5825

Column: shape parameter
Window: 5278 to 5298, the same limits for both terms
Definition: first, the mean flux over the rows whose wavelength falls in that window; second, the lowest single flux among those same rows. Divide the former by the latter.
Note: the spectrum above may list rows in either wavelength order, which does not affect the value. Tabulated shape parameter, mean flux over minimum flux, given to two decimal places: 1.08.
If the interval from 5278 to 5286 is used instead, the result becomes 1.07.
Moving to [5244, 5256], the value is 1.09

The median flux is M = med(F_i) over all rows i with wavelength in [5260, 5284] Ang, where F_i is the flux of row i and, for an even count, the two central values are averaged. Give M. 0.488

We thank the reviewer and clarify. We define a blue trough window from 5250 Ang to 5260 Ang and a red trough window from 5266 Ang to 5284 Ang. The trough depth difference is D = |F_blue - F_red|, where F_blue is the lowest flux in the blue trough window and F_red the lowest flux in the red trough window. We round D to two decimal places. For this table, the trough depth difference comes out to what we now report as 0.11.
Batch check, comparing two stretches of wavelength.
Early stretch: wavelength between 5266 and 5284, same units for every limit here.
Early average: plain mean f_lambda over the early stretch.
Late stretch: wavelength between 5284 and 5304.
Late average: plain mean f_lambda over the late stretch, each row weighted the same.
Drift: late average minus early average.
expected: 0.03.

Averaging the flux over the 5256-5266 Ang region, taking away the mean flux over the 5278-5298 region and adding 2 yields 1.99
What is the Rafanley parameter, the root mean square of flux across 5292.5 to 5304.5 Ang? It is 0.51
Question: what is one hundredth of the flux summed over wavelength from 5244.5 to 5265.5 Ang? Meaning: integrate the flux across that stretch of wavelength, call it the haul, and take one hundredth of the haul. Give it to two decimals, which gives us 0.11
